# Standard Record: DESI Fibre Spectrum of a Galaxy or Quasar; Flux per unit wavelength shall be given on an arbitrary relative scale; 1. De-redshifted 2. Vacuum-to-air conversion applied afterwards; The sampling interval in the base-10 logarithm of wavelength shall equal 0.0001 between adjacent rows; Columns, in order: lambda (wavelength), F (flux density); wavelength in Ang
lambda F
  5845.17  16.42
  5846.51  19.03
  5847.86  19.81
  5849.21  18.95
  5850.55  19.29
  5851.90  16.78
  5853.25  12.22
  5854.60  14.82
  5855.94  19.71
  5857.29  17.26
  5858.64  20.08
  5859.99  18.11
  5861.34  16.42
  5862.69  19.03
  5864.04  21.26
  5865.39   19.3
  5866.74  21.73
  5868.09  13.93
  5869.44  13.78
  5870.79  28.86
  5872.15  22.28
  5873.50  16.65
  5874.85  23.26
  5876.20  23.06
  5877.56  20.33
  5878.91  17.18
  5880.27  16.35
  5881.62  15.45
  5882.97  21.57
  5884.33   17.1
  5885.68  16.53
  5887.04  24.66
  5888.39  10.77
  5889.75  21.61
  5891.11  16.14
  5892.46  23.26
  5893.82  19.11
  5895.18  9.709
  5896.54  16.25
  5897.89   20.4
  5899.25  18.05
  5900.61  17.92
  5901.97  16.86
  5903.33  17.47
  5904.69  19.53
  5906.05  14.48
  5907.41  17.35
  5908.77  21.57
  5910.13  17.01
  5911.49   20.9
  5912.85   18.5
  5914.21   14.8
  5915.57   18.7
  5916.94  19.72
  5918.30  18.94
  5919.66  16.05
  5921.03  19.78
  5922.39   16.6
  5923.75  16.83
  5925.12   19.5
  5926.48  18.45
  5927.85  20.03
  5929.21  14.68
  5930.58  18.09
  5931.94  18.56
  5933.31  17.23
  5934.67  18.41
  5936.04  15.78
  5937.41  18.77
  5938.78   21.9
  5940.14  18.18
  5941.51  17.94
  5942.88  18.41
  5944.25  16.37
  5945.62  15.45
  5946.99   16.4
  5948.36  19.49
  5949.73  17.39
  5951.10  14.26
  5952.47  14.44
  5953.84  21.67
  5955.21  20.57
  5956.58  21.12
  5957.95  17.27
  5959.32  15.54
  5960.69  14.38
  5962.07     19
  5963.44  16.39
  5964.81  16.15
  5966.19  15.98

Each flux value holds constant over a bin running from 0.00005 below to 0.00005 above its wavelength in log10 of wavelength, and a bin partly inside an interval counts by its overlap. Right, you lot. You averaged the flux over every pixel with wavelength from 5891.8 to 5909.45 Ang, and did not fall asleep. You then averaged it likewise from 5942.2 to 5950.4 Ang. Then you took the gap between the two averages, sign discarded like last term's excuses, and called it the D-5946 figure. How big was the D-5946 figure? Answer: 0.59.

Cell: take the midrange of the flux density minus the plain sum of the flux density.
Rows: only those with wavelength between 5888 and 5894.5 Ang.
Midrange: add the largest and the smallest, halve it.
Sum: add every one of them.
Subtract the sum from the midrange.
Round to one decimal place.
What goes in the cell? -73.9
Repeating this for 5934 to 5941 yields -74.2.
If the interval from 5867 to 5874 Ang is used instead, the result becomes -74.2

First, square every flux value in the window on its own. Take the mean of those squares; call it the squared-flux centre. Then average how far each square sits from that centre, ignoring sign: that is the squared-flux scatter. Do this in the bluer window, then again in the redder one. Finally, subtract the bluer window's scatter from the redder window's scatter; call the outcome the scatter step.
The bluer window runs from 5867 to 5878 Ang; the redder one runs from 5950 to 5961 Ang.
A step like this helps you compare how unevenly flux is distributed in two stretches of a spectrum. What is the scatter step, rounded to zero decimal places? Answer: -65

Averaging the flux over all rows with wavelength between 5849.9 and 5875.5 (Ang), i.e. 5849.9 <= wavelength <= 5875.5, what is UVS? 18.7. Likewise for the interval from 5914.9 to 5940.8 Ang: 18.2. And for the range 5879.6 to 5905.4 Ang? 17.8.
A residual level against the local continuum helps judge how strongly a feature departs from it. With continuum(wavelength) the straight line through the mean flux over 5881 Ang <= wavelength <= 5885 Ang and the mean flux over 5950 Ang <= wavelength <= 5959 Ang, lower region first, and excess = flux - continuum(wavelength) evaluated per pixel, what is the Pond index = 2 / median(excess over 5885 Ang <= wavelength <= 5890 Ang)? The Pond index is 2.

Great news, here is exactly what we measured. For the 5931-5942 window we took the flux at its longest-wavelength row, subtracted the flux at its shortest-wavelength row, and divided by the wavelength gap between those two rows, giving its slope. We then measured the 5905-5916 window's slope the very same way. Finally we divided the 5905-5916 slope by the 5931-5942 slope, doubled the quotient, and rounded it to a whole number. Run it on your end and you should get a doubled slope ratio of -14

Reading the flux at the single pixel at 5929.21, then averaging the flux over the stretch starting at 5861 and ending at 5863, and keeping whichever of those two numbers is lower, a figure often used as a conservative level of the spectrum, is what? 14.7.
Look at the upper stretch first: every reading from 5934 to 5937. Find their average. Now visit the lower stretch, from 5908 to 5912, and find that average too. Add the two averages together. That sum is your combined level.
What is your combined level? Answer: 36.9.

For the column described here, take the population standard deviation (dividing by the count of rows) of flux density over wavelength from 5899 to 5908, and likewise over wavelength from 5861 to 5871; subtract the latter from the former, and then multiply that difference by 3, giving -10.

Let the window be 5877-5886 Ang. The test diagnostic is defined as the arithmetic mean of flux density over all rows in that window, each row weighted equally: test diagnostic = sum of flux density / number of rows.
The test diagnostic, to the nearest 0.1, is 17.8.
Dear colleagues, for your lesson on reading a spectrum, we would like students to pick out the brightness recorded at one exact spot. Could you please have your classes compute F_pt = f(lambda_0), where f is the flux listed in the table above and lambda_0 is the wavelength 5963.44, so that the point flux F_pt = 16.39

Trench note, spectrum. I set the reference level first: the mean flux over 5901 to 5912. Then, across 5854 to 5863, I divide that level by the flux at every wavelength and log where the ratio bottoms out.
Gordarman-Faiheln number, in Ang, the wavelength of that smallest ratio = 5858.64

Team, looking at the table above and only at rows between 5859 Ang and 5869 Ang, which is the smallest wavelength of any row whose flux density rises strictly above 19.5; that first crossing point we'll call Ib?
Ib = 5864.04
